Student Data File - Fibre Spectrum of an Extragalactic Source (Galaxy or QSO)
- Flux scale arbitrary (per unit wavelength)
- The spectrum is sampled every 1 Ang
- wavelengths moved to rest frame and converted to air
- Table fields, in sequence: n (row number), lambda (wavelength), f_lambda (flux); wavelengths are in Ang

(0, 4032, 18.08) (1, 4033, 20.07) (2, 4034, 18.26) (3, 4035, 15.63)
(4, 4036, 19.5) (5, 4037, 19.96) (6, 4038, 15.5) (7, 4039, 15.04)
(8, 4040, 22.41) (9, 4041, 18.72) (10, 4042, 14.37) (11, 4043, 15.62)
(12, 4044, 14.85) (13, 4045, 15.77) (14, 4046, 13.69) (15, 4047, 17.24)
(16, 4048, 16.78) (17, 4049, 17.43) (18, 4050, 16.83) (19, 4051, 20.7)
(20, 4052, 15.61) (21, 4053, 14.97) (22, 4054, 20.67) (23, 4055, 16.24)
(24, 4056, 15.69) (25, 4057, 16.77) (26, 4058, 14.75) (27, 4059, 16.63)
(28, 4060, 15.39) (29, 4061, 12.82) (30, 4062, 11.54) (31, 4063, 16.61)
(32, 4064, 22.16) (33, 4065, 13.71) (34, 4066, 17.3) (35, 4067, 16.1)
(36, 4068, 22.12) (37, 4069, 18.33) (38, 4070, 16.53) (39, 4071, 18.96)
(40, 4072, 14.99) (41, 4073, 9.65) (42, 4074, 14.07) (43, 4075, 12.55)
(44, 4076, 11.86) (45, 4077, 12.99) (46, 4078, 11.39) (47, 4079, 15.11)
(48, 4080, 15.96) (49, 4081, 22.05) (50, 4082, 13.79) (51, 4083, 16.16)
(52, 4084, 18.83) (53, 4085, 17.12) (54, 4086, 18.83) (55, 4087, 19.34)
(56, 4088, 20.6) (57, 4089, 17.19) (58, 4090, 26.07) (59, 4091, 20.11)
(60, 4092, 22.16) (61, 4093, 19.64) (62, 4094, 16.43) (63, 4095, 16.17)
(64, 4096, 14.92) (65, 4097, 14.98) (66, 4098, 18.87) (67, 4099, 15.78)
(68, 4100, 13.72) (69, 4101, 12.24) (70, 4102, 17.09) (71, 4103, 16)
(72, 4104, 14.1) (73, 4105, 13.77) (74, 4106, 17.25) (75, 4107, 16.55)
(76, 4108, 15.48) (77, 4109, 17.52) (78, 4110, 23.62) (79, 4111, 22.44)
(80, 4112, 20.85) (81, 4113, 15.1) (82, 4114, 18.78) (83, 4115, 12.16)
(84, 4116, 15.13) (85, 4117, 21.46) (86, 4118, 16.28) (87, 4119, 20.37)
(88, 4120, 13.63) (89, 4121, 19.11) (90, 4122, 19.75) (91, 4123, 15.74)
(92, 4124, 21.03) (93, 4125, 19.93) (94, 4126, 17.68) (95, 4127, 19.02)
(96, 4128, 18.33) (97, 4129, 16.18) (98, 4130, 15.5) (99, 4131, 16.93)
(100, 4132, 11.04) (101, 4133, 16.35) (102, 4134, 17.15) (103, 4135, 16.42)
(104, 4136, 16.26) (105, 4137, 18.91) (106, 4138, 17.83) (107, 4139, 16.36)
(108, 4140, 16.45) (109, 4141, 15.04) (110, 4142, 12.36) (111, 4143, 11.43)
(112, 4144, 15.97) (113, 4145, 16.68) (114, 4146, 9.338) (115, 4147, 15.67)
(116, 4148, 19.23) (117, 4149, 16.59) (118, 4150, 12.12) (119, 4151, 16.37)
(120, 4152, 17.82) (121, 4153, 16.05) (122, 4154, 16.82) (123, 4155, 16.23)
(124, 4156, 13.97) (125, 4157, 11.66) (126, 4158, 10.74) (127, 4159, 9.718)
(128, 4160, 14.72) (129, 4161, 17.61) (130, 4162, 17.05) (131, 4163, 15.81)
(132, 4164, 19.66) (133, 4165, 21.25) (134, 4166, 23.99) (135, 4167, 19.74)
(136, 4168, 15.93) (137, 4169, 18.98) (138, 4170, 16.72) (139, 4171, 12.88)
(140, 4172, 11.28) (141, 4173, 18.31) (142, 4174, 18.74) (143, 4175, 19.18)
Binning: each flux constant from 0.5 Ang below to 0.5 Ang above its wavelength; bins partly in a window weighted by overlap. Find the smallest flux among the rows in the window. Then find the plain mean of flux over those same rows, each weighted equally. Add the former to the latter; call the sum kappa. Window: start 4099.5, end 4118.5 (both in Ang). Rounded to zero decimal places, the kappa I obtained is 29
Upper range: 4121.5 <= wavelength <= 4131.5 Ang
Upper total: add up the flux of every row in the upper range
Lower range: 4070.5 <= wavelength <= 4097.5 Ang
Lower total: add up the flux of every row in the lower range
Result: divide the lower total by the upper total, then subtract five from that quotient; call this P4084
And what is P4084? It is -2.5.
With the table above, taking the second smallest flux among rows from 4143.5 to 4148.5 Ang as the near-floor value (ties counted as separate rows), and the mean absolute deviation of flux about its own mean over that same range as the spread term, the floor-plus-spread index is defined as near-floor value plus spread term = 18.1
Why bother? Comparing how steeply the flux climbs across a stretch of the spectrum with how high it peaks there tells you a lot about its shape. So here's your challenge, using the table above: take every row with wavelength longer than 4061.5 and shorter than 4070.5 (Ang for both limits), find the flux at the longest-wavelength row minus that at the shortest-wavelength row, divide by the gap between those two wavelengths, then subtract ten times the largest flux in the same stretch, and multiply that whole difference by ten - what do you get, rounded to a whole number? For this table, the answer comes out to -2210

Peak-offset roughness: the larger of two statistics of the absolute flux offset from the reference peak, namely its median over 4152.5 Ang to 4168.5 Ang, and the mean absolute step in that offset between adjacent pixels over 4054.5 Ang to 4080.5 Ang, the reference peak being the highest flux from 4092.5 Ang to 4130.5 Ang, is 7.5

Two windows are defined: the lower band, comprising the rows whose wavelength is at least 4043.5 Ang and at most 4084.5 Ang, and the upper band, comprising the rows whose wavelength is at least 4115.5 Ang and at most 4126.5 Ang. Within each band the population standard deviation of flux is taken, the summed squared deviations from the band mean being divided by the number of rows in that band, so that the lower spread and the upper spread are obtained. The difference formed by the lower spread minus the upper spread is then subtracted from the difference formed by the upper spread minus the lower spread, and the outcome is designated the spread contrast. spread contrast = -1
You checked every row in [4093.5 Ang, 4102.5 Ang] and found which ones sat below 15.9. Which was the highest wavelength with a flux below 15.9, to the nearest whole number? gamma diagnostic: 4101 Ang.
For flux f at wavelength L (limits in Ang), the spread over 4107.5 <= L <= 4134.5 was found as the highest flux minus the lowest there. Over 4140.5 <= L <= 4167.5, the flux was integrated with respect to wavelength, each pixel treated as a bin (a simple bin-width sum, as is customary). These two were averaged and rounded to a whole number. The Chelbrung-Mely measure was 218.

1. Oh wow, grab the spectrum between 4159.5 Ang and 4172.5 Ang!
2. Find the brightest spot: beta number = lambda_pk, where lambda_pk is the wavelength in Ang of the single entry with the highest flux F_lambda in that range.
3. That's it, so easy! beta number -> 4166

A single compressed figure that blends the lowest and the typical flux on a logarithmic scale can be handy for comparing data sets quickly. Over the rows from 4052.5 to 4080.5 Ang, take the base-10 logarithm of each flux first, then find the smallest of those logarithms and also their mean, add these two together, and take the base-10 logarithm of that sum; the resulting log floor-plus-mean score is 0.336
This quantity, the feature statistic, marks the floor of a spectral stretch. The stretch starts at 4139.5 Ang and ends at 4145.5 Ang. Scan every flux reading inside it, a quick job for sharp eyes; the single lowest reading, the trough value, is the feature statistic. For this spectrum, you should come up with 11.43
